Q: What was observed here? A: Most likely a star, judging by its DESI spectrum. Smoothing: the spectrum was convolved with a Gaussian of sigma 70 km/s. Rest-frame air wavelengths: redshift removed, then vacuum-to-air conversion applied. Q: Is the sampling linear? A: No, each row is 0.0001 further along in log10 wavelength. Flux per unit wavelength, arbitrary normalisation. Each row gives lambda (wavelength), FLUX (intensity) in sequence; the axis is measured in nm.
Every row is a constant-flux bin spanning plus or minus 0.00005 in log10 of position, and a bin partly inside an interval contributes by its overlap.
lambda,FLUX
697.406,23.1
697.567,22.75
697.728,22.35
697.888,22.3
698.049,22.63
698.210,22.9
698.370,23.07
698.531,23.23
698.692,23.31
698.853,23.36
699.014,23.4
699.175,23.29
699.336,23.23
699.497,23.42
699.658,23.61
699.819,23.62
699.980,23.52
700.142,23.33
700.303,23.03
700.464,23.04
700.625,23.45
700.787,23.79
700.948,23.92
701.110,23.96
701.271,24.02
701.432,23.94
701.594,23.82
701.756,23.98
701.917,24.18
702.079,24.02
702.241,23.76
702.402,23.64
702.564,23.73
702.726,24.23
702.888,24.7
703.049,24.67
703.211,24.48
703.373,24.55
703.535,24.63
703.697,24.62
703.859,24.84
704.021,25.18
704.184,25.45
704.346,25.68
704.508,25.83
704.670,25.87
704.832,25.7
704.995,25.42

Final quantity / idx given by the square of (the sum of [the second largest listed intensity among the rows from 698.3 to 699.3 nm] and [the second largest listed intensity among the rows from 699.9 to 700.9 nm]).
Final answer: 2198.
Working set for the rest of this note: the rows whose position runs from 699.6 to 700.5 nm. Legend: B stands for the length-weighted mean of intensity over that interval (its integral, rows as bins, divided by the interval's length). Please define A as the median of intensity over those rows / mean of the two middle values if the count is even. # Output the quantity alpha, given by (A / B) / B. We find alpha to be 0.0429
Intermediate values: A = 23.4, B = 23.4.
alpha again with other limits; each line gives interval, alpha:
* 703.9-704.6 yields 0.0393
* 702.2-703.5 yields 0.0414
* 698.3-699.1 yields 0.0431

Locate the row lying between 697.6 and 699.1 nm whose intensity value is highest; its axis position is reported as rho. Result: 699.014 nm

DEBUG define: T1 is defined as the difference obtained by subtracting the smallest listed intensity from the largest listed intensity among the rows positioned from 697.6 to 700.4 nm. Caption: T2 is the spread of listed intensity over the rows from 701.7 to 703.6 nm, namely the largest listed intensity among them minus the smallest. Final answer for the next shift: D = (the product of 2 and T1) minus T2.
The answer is 1.6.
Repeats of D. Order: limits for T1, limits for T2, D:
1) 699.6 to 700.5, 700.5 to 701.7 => 0.6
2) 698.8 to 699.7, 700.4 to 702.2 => -0.4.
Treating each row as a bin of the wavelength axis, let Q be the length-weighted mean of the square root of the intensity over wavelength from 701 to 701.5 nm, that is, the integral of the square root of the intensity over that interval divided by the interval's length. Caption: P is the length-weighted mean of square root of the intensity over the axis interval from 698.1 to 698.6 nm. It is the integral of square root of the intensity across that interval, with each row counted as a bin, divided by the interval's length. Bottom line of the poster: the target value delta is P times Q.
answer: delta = 23.5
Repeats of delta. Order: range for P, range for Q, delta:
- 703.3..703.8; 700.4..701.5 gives 24.2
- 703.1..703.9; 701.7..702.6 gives 24.3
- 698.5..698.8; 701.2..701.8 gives 23.6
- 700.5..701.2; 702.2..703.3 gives 24.0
